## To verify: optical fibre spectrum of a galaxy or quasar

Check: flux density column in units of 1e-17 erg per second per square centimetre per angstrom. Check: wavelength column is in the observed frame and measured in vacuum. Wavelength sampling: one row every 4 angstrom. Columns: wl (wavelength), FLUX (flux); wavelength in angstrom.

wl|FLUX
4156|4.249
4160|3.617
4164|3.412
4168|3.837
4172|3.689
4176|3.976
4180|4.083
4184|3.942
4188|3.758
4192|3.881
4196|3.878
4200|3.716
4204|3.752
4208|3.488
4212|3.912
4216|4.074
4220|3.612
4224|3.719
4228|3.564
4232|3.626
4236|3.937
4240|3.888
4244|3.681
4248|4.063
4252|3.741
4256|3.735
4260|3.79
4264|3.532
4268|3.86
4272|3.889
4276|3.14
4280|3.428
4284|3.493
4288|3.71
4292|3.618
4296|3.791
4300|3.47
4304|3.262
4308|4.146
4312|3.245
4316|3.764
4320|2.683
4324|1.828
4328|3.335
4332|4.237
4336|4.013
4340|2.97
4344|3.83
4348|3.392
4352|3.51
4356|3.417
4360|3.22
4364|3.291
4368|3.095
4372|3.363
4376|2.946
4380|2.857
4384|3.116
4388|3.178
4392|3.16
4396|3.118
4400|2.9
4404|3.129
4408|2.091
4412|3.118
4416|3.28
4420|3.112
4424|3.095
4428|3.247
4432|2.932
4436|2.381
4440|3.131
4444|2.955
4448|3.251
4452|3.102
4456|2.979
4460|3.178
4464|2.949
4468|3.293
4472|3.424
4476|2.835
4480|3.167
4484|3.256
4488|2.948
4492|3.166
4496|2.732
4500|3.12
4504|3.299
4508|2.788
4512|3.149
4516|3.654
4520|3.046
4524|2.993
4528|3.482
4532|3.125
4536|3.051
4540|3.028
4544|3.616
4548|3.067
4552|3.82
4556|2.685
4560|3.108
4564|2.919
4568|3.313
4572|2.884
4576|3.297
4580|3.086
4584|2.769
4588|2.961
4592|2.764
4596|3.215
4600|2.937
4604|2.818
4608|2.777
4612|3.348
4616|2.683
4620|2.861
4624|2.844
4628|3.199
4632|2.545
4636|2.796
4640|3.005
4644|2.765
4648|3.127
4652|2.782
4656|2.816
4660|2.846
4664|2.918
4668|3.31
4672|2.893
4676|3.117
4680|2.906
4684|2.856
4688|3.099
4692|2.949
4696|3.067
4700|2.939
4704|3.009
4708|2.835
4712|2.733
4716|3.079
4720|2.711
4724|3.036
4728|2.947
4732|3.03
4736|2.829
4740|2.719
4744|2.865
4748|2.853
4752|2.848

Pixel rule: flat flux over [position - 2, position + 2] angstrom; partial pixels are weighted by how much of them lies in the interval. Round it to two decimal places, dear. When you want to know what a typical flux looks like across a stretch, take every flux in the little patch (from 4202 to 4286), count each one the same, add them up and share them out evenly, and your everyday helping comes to 3.71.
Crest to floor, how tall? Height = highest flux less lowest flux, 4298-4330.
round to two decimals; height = 2.32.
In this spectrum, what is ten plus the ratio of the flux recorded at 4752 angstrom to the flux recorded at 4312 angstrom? 10.9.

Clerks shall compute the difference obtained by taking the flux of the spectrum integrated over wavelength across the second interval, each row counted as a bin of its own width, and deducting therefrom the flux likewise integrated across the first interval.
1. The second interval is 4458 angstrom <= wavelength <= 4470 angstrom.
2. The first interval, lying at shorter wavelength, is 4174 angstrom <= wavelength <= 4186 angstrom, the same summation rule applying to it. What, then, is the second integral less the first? -10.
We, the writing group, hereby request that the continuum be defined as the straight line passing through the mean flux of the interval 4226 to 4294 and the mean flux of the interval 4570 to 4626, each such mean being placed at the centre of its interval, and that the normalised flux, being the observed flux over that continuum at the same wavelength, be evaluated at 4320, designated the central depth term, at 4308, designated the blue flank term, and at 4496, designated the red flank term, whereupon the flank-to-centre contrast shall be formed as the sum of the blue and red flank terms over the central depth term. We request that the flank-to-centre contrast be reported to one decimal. 2.7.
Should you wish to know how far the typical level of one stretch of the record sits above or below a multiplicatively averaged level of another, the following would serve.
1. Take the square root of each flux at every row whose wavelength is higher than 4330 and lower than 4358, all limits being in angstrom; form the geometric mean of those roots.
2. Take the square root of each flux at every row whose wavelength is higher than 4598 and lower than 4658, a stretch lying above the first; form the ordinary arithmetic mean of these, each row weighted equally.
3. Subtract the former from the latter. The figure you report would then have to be -0.20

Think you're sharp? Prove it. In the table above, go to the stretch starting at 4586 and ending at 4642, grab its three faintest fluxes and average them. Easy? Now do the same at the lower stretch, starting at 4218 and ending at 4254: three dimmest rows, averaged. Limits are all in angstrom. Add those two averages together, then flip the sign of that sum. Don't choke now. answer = -6.26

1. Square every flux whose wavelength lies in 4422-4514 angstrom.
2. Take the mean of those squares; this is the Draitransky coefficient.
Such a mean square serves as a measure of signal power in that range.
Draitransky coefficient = 9.4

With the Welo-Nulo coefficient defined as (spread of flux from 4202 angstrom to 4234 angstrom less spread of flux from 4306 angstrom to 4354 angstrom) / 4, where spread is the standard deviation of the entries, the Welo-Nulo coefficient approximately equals -0.12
